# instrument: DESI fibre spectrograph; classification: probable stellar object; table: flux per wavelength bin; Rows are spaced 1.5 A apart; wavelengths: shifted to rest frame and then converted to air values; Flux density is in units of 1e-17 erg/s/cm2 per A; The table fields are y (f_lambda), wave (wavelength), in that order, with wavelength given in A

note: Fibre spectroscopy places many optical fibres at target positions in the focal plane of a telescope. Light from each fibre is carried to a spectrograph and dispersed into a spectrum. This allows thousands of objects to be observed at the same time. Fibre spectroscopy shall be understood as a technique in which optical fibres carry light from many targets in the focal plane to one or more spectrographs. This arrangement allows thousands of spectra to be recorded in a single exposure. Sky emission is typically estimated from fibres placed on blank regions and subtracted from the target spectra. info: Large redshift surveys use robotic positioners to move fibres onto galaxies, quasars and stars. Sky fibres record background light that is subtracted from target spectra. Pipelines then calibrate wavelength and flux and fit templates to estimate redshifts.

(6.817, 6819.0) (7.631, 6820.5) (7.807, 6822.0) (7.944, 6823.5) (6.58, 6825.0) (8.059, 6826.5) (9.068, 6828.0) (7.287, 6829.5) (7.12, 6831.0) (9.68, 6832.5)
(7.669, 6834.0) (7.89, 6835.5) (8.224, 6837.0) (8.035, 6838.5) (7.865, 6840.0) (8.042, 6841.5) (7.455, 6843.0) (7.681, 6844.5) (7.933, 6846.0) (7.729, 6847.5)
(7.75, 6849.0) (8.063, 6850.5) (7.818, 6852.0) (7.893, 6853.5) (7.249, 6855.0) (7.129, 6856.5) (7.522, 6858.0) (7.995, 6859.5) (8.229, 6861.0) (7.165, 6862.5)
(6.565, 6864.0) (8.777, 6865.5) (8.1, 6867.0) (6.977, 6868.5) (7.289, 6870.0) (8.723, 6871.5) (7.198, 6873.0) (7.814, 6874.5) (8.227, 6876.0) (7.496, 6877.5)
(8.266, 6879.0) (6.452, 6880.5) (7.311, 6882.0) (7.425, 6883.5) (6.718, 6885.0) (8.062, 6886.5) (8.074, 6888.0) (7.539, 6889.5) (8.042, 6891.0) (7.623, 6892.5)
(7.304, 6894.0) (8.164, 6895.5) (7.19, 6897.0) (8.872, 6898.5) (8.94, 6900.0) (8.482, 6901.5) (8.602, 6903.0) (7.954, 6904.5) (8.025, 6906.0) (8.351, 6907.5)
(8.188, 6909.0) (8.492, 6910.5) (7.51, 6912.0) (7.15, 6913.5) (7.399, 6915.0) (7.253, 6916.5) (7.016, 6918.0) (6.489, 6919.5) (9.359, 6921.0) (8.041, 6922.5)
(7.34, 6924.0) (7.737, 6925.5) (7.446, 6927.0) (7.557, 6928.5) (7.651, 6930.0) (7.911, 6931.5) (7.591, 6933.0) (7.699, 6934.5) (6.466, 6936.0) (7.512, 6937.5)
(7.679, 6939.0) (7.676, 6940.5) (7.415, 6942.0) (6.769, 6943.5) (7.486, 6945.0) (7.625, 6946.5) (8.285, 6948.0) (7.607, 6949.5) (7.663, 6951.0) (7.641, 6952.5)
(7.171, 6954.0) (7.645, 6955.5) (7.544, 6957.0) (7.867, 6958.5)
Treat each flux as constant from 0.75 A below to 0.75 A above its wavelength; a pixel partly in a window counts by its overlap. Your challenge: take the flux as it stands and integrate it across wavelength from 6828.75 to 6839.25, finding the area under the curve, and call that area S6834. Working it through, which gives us 83.9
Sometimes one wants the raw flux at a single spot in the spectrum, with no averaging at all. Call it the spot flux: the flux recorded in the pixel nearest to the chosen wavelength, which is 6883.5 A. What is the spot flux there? 7.425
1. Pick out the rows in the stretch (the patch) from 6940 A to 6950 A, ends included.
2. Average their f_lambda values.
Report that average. 7.55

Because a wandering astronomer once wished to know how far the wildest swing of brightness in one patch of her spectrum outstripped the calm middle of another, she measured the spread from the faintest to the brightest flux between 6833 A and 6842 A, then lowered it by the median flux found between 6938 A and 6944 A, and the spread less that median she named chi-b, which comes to -6.99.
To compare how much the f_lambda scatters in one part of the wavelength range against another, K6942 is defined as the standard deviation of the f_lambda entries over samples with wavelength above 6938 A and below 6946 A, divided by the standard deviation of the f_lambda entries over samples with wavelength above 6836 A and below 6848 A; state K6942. 1.5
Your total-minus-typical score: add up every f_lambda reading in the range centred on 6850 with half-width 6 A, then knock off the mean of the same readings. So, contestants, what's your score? 54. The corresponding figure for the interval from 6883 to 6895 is 53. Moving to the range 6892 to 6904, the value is 57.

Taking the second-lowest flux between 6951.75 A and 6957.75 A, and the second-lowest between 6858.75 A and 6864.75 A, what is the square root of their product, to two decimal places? 7.35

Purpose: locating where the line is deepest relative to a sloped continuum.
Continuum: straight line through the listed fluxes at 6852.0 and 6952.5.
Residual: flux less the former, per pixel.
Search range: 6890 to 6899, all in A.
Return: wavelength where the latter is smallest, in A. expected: 6897.0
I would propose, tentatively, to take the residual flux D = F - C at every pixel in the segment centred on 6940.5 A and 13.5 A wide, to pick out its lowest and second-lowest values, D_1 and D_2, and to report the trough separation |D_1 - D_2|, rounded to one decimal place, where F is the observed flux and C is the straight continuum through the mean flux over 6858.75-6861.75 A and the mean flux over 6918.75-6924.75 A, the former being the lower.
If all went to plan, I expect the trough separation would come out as 0.3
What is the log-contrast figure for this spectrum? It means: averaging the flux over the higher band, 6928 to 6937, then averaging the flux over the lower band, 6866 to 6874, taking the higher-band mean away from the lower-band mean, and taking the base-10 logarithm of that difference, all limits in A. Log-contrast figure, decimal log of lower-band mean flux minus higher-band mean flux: -0.7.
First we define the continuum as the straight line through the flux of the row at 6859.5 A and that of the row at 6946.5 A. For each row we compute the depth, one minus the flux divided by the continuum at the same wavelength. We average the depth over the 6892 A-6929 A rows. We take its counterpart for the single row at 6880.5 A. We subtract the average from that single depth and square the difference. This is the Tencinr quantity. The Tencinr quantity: 0.038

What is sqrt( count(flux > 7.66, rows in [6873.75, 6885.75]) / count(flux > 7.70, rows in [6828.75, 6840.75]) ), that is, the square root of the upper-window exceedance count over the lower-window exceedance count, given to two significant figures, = 0.77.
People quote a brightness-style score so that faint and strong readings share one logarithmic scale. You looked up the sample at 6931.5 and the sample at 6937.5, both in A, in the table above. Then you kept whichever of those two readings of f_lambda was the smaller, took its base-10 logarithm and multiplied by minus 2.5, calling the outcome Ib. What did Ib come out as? -2.19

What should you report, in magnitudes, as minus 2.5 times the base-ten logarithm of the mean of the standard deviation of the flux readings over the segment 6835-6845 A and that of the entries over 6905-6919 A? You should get 1.0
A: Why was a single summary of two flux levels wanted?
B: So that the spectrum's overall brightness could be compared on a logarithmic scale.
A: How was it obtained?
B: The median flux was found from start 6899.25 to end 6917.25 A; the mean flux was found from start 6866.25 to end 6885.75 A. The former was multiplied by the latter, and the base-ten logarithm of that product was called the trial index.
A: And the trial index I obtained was 1.79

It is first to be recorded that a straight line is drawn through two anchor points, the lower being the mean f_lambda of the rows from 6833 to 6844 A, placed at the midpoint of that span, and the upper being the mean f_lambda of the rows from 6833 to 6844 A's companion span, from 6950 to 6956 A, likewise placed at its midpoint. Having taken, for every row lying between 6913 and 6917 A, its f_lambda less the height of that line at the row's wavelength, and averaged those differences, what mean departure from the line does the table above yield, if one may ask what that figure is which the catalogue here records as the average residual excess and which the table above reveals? -0.4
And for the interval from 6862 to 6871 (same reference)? -0.3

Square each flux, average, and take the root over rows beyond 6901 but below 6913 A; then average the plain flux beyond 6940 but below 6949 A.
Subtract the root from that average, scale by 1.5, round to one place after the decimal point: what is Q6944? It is -1.0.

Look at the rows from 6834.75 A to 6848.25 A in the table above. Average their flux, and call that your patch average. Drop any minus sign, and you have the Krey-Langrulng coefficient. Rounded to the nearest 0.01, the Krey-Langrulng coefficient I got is 7.87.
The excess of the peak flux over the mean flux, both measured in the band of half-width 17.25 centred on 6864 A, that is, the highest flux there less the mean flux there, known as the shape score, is 1.1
